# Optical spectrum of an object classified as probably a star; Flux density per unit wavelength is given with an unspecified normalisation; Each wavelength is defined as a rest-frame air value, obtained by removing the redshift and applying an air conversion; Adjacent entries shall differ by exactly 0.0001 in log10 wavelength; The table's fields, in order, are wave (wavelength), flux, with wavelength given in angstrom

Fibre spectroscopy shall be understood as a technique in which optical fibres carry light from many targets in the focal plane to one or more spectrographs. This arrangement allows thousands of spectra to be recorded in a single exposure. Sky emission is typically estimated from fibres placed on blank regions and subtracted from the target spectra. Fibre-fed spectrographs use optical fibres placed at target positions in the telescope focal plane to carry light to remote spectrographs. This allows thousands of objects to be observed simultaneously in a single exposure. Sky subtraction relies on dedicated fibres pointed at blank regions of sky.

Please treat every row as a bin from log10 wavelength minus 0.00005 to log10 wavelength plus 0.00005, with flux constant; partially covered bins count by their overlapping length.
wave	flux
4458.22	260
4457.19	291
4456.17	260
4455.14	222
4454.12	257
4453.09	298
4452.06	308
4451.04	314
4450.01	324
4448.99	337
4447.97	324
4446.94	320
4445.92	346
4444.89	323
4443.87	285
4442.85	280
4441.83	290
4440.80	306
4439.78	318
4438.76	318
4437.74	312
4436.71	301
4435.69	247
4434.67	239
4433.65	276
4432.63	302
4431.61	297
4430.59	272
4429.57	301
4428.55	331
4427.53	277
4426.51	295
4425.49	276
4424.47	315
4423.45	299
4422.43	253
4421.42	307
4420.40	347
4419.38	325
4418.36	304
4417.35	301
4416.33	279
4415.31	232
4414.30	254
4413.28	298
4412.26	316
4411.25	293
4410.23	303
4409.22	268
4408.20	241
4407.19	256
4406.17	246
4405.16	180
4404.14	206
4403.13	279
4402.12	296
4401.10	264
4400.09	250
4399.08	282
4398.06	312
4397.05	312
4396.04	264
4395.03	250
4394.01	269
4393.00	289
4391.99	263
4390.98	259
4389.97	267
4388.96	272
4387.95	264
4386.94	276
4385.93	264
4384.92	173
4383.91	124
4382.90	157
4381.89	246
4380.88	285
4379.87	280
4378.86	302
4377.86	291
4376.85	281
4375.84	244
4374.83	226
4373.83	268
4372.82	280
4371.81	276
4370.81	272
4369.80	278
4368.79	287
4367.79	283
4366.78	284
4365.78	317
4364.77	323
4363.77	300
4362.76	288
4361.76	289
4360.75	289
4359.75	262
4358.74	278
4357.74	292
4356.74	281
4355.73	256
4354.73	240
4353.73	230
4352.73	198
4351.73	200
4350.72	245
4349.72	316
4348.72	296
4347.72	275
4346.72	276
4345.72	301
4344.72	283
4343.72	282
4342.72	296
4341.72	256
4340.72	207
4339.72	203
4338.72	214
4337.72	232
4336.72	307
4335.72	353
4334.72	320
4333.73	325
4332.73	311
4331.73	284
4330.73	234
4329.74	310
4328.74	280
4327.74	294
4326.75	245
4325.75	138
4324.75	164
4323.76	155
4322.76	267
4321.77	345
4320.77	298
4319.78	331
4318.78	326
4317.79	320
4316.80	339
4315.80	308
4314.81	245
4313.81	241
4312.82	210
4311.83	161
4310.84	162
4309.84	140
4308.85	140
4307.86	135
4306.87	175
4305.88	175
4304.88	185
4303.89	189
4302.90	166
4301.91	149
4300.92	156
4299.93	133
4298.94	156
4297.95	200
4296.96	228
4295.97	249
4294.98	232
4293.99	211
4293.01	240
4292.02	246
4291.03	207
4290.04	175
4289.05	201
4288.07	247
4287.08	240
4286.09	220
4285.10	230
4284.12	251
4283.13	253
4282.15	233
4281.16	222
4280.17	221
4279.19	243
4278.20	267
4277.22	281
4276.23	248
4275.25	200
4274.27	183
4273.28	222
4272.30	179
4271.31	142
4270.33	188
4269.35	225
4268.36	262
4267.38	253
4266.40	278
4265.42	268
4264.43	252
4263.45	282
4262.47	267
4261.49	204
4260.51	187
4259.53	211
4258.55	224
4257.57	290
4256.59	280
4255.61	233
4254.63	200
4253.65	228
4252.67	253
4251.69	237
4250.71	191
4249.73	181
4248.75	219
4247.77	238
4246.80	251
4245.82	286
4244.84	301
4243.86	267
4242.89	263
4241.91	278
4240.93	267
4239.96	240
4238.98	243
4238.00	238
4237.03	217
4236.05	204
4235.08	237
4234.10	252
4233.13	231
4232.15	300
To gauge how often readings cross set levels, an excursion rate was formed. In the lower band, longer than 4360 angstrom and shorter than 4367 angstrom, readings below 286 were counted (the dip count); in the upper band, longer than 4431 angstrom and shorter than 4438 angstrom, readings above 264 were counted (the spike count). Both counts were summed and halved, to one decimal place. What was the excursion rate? 3.0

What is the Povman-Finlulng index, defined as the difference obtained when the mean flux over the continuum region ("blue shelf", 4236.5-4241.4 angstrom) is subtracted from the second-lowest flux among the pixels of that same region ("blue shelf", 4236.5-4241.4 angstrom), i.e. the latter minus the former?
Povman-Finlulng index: -3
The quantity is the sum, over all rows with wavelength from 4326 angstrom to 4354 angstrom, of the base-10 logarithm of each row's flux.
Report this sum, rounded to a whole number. 68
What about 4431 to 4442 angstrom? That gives 27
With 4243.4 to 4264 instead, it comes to 50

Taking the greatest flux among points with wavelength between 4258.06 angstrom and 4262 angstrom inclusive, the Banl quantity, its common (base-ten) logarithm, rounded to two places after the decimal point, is 2.35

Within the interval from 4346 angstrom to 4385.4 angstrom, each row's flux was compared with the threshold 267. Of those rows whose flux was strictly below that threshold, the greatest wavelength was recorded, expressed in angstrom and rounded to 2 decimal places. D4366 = 4384.92 angstrom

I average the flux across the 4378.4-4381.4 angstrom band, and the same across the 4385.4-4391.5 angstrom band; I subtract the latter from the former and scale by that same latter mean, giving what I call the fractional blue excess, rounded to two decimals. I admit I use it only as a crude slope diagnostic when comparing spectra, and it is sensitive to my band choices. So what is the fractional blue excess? 0.08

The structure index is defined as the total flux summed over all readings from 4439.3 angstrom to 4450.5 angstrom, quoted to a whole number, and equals 3453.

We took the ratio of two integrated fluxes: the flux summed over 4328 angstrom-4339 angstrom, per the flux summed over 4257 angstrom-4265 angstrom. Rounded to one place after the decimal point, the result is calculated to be 1.7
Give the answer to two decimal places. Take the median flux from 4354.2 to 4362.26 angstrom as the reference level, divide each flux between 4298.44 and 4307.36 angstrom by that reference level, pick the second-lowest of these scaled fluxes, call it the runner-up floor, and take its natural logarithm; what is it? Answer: -0.63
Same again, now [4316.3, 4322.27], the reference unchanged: 0.14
